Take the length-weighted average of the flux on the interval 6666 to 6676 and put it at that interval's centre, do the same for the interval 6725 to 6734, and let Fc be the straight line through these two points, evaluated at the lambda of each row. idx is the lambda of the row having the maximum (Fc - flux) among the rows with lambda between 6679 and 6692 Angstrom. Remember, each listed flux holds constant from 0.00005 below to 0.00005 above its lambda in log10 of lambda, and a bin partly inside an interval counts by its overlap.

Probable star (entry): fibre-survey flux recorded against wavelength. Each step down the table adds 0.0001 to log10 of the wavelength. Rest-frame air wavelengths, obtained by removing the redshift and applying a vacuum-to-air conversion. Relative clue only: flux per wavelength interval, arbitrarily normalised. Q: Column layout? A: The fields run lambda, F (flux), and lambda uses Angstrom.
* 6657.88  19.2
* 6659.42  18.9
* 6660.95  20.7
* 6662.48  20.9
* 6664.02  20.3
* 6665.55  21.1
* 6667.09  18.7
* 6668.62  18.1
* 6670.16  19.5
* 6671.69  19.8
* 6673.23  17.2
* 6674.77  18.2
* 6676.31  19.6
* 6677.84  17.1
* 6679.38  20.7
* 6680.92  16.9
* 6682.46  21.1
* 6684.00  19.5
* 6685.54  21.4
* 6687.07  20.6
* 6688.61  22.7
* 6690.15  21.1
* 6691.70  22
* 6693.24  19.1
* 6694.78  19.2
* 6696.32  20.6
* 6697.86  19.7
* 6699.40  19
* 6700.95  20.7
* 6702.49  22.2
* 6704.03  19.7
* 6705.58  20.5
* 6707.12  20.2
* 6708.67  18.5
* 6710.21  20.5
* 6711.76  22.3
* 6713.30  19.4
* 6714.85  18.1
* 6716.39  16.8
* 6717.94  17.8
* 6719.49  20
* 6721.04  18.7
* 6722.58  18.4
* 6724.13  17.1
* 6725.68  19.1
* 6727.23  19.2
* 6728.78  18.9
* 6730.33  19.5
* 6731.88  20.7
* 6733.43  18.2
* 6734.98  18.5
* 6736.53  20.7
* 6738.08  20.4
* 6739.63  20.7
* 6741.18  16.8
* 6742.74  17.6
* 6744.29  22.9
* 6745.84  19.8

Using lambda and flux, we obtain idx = 6680.92 Angstrom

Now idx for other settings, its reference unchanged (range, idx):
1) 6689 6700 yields 6699.40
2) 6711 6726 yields 6716.39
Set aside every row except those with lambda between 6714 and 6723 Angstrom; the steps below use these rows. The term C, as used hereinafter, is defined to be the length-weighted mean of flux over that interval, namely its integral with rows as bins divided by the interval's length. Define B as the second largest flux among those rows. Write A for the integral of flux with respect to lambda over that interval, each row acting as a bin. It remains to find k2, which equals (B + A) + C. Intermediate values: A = 165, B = 18.7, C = 18.3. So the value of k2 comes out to 202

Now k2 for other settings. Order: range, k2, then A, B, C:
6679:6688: 222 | 181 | 21.1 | 20.1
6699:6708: 225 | 184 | 20.7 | 20.4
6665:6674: 210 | 171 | 19.8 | 19.0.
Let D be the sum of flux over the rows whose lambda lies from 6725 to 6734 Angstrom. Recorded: 116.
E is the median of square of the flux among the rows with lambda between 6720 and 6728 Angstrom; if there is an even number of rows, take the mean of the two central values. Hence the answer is 350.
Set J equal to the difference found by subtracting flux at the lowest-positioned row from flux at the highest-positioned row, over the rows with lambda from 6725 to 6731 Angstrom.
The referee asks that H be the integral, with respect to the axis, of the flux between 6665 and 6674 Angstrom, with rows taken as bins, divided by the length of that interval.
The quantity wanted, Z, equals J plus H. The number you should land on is 19.4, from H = 19.0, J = 0.4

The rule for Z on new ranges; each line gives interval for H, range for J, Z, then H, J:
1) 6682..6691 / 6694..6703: 24.1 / 21.1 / 3.0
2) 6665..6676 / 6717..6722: 19.8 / 18.9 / 0.9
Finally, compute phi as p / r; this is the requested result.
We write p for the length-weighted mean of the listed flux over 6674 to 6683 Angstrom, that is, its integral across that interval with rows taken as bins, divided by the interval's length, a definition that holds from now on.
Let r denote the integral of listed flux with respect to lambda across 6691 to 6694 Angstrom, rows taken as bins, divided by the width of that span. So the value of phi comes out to 0.92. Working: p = 18.9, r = 20.5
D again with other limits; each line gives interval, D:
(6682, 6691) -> 126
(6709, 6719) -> 115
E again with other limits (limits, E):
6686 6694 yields 445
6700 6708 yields 420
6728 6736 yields 357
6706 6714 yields 408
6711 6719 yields 328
